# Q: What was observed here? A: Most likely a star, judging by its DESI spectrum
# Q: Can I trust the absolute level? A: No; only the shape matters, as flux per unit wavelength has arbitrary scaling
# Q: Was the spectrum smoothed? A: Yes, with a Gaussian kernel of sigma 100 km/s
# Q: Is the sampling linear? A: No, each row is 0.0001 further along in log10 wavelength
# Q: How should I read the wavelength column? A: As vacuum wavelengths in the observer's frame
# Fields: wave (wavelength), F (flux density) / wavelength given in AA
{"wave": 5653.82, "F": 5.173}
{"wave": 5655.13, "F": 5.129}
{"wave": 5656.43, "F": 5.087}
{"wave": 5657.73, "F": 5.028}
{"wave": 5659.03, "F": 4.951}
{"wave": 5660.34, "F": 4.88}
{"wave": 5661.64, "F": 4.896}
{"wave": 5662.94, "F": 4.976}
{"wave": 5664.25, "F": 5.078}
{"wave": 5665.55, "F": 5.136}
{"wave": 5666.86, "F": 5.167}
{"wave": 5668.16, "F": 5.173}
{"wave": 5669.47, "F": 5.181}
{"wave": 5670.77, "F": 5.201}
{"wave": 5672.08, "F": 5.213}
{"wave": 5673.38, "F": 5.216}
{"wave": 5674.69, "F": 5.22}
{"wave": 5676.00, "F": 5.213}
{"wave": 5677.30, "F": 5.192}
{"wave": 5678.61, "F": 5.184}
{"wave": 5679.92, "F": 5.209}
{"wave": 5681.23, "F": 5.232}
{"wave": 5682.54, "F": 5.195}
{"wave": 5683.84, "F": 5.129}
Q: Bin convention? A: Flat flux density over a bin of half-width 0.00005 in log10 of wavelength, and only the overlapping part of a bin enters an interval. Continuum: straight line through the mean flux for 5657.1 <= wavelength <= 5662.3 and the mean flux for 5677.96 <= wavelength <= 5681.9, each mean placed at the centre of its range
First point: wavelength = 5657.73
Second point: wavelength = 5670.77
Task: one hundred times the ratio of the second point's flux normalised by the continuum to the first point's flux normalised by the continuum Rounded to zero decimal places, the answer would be 100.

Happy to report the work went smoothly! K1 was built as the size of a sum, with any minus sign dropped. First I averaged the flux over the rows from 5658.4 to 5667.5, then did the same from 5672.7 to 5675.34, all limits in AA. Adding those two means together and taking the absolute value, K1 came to 10.2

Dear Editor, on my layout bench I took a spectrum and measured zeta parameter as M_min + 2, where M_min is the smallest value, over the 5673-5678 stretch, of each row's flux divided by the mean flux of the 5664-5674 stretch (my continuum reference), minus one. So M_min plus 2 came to 2.00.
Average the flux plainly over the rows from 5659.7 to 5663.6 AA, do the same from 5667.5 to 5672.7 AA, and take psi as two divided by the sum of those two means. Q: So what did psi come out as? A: 0.1978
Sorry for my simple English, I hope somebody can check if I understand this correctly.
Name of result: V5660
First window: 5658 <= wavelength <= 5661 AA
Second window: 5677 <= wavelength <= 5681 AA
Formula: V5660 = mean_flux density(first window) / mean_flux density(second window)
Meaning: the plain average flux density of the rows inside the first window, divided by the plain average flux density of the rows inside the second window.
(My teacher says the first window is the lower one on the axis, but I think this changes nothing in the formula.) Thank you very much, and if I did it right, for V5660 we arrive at 0.95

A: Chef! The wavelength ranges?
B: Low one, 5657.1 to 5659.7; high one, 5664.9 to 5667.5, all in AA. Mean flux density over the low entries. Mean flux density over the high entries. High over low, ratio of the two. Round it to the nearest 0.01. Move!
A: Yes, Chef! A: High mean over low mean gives 1.03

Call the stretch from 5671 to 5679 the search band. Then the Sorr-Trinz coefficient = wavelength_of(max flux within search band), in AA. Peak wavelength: 5674.69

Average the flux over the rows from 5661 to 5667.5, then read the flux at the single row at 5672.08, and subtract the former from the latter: 0.16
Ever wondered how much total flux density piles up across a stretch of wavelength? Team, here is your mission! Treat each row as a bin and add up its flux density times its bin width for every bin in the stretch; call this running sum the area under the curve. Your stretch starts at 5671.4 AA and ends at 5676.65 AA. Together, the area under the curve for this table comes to 27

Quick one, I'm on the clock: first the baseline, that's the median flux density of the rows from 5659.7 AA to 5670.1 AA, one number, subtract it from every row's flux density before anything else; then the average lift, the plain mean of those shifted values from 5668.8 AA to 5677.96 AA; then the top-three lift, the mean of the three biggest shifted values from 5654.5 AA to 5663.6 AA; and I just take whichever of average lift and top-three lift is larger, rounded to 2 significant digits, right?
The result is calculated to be 0.098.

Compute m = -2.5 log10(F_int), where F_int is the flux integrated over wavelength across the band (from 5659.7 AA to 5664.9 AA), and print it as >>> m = -3.53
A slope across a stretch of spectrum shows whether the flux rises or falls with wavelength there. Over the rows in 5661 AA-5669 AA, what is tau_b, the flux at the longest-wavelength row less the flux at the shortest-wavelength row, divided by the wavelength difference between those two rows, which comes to 0.04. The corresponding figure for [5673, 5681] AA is 0.00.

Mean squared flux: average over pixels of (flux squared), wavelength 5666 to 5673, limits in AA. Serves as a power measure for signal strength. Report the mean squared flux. 26.9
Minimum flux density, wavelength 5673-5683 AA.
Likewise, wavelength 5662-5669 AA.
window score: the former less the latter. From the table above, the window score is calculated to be 0.21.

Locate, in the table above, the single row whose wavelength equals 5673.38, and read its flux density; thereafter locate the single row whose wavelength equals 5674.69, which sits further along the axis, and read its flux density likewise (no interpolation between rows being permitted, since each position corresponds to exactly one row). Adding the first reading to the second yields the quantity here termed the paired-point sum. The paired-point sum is 10.44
